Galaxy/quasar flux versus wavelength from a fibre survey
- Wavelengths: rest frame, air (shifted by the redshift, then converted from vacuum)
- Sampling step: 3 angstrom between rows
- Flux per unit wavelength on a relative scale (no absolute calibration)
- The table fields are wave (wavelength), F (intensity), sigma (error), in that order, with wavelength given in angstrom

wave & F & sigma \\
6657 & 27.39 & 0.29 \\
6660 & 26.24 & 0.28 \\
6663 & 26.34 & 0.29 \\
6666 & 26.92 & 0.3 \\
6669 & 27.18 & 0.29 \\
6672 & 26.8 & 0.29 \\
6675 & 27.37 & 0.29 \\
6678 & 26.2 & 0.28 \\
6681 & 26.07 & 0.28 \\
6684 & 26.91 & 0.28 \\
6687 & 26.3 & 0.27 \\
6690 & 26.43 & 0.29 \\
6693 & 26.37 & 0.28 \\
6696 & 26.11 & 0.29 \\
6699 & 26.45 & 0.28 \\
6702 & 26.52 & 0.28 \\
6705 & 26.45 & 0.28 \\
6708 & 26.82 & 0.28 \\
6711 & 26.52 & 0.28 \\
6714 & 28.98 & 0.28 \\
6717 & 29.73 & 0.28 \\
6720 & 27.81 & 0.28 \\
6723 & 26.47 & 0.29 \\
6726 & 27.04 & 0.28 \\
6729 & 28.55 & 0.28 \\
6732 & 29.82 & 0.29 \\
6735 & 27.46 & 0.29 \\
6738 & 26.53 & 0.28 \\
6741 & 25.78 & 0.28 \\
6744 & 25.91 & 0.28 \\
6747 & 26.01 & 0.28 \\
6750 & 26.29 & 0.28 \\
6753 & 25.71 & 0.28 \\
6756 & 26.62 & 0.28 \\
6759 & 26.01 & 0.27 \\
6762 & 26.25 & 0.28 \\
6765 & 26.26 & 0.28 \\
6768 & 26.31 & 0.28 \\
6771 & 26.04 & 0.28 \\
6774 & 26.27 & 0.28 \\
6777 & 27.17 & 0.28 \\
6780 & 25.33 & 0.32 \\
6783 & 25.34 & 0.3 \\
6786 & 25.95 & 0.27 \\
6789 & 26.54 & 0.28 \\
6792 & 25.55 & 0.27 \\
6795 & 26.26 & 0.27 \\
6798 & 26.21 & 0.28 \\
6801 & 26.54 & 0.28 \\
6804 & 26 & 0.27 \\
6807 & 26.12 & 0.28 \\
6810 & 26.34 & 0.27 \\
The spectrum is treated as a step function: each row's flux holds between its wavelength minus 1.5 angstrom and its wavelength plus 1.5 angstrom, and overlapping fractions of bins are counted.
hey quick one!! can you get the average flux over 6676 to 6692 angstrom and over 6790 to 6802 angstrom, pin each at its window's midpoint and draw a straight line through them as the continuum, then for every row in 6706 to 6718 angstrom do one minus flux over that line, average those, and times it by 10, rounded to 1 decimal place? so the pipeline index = -0.6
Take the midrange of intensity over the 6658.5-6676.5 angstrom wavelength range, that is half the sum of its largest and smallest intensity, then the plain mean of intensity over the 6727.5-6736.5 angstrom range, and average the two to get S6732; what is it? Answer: 27.7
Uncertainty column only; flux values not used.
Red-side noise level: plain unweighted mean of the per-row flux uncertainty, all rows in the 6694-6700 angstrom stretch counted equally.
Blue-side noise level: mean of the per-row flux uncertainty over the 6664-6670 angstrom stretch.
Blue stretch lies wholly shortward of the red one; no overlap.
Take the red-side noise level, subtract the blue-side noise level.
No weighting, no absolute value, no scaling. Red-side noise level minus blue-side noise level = -0.0100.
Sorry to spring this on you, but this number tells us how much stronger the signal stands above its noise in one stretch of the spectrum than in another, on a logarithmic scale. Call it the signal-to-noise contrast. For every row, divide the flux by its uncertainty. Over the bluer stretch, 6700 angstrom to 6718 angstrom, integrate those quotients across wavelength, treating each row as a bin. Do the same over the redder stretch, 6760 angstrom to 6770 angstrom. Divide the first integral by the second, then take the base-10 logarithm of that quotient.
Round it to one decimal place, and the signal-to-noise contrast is 0.3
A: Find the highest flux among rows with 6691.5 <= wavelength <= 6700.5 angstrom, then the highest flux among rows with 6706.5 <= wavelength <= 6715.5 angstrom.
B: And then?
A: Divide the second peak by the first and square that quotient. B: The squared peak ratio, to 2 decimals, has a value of 1.20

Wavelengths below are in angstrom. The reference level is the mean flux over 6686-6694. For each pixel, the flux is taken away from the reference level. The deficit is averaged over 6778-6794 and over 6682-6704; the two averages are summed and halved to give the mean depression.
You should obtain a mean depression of 0.3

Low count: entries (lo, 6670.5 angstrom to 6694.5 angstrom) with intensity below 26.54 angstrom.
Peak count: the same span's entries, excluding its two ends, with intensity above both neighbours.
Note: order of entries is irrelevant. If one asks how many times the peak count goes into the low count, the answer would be 1.7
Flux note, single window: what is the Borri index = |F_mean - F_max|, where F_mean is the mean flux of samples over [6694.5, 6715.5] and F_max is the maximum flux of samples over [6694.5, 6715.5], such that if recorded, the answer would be 2.1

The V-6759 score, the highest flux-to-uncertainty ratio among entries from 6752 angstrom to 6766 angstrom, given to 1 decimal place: 96.3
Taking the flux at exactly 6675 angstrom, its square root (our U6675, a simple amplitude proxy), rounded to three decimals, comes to 5.232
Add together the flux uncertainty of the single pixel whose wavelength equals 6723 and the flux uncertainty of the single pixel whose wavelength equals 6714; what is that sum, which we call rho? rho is 0.570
